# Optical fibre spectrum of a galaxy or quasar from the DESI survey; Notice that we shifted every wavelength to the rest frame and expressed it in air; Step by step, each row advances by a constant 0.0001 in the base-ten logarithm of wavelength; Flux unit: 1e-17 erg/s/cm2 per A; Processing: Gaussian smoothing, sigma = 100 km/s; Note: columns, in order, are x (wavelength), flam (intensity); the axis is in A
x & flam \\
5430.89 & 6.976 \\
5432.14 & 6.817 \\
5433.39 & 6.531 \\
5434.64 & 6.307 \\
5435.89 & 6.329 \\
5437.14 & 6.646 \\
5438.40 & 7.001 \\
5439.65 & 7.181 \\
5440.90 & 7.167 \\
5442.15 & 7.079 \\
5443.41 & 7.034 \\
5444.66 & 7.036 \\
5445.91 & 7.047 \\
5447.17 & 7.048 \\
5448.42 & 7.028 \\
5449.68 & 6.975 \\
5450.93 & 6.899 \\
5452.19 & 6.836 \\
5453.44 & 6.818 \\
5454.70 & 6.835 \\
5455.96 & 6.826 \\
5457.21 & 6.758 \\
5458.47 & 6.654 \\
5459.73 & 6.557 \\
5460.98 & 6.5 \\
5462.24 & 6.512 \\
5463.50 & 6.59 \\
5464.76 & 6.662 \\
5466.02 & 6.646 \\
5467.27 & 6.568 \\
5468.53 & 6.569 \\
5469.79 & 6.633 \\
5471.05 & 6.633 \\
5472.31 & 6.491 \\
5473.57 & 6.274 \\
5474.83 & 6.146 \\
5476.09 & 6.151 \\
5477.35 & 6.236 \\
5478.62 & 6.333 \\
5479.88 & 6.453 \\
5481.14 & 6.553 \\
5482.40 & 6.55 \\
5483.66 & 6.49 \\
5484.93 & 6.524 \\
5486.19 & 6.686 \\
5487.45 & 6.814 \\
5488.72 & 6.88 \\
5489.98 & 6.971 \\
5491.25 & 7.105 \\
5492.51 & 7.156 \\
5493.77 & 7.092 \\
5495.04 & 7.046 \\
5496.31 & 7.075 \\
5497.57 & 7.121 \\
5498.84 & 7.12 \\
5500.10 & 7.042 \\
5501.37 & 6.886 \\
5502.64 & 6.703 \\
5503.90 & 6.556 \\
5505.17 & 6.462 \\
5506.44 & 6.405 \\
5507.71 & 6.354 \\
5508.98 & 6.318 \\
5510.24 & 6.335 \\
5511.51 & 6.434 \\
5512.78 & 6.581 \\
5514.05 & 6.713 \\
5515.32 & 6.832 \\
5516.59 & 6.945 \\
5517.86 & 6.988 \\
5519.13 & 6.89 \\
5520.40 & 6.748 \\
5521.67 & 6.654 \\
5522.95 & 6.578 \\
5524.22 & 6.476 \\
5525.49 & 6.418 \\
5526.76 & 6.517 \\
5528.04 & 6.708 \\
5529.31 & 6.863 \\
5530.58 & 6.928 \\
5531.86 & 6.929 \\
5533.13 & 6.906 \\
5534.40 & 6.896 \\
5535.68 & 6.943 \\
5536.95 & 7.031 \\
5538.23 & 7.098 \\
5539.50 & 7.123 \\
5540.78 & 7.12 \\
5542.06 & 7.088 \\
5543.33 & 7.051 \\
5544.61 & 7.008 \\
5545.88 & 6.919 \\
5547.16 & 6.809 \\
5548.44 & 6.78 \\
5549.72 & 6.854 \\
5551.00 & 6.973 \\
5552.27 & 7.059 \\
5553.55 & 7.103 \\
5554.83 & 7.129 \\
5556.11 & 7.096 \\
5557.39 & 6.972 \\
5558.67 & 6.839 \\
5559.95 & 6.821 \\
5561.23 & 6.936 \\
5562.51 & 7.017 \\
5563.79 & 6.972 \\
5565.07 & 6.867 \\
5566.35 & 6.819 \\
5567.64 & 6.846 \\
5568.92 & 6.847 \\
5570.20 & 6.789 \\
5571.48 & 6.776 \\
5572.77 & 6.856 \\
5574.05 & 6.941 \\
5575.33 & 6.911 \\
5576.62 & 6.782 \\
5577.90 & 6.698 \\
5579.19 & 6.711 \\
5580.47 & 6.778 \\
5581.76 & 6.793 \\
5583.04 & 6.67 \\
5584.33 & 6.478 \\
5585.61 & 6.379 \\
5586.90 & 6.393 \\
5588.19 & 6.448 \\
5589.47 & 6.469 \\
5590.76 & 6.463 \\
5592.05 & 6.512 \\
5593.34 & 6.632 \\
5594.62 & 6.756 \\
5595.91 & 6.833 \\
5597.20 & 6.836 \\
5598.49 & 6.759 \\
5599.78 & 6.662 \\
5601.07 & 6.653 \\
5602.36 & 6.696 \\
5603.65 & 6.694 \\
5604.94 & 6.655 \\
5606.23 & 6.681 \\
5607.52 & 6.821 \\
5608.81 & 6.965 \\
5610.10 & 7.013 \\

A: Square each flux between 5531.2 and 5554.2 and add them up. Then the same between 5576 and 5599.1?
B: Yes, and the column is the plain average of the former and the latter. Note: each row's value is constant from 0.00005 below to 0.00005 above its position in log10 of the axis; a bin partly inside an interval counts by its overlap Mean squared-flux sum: 835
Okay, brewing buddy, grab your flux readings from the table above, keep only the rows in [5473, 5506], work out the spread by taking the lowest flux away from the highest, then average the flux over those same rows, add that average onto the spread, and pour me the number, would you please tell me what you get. 7.7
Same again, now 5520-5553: 7.6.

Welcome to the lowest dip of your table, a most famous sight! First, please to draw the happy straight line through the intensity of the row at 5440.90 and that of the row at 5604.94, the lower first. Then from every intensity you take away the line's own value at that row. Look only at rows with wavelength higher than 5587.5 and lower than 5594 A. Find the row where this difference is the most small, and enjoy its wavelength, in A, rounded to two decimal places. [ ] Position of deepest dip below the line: 5588.19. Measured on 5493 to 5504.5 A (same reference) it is 5503.90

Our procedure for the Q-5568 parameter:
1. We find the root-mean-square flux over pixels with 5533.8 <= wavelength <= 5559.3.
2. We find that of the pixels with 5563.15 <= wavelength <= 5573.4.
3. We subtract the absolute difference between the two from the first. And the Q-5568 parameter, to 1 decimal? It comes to 6.8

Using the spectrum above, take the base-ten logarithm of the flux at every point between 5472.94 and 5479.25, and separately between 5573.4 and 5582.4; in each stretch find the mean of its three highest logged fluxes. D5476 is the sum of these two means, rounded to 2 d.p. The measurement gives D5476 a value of 1.64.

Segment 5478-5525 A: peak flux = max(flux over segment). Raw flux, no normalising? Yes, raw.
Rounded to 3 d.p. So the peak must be 7.156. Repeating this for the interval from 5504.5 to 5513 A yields 6.581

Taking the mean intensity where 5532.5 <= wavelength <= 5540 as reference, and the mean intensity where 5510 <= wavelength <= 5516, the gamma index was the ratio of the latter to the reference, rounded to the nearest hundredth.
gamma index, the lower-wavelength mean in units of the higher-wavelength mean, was 0.94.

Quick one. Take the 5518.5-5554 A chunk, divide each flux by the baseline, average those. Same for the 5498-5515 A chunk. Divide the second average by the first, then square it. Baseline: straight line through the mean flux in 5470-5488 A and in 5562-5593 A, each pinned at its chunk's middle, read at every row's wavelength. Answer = 0.95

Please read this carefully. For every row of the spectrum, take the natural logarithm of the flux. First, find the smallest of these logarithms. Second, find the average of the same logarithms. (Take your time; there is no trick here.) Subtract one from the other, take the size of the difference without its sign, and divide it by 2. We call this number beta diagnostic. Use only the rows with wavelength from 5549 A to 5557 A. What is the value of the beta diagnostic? 0.013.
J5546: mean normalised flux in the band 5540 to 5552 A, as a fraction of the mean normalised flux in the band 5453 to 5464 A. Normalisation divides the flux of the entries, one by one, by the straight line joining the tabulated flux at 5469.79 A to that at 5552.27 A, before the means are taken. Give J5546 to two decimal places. 0.98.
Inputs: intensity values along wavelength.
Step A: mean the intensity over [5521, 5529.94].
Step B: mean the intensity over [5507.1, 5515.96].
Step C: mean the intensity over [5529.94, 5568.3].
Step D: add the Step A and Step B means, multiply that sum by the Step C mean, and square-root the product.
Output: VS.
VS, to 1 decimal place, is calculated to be 9.6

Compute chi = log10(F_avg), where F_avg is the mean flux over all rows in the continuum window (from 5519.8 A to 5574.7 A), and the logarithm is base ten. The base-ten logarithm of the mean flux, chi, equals 0.838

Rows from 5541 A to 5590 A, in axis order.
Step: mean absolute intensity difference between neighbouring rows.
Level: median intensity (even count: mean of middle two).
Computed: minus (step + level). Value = -6.91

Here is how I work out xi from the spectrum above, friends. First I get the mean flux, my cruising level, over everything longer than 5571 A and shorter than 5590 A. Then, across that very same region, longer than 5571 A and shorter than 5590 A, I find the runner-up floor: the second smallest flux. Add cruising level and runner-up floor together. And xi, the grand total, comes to 13.1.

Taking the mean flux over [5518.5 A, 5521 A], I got 6.82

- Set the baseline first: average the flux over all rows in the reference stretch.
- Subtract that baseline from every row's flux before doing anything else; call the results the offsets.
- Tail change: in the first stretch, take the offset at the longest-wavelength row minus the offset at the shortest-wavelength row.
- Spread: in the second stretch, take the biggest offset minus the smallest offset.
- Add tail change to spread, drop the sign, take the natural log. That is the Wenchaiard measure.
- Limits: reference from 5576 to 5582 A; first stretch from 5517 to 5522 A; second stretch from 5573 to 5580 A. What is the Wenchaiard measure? -2.4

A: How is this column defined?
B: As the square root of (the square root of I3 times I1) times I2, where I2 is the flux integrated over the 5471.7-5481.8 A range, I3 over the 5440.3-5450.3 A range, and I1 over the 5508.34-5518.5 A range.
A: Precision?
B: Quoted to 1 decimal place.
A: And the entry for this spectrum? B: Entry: 66.4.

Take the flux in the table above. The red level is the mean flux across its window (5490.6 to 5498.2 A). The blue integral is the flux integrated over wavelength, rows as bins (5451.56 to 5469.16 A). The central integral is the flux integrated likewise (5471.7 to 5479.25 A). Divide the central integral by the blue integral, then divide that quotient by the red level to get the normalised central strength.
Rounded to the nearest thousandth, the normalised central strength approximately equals 0.057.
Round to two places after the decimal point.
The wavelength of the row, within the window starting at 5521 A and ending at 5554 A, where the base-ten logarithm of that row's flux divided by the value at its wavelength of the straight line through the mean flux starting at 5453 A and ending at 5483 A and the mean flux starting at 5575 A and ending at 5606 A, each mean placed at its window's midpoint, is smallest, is 5525.49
